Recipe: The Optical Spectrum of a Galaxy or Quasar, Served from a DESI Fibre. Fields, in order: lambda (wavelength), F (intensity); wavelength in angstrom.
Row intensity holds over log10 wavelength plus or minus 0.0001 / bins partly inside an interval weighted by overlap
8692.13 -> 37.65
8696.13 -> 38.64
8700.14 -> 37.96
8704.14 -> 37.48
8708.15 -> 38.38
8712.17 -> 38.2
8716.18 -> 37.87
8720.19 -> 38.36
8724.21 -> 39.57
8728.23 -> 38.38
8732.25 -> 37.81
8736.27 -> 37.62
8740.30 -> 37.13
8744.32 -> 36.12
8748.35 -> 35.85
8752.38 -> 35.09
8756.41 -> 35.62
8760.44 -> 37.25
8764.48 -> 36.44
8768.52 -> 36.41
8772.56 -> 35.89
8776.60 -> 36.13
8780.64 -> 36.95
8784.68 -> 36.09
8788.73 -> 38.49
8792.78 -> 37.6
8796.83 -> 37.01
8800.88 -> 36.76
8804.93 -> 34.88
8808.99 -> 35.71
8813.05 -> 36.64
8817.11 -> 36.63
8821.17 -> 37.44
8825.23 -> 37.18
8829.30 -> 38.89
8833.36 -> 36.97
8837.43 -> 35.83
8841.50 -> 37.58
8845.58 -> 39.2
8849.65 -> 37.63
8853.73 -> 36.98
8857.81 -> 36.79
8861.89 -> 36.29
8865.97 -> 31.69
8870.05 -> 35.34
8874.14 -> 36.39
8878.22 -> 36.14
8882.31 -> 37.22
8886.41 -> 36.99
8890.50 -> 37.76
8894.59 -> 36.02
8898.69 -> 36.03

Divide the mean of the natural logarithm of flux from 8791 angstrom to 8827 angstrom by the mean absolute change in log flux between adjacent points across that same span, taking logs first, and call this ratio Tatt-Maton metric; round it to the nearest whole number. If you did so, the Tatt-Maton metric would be 188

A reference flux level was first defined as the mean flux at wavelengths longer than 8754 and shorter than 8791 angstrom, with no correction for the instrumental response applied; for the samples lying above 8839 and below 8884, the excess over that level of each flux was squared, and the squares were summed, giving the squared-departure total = 35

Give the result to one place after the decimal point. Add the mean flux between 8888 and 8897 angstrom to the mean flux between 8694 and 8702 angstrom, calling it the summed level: 75.2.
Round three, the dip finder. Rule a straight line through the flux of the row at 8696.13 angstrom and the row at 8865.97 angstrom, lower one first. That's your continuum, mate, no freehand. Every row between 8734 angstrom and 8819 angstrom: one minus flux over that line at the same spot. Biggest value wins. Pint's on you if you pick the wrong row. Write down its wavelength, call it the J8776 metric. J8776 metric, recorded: 8752.38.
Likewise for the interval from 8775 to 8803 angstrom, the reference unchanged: 8776.60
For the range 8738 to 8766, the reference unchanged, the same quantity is 8752.38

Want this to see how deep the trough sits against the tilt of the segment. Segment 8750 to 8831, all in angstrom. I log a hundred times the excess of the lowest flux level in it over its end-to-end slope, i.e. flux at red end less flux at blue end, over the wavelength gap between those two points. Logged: 3483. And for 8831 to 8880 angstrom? 3171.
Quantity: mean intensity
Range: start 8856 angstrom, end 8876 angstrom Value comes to 35.3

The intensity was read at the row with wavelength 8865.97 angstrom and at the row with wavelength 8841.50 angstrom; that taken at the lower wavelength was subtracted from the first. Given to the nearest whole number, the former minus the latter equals -6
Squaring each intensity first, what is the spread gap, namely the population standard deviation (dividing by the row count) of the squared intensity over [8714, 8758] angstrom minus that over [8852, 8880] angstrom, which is -17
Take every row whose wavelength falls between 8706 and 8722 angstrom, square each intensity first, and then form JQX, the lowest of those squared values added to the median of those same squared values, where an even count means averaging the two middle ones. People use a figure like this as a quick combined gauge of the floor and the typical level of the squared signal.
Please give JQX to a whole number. 2900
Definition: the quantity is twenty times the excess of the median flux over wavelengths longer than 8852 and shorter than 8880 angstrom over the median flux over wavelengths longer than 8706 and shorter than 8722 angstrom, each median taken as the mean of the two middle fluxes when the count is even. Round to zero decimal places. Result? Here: -40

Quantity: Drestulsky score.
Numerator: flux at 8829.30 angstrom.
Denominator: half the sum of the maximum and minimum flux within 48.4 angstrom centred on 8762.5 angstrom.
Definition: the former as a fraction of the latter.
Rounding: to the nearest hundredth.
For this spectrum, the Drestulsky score 1.08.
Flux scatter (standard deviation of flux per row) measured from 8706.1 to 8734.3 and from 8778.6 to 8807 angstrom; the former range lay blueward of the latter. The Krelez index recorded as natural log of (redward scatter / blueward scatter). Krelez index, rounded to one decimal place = 0.7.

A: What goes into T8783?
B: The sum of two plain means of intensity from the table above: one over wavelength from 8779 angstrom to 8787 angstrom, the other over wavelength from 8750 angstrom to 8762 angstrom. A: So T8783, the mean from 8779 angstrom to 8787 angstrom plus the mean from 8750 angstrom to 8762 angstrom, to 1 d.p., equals 72.5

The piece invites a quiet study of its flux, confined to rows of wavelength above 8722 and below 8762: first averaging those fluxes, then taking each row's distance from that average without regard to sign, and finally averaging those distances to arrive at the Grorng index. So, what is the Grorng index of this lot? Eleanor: 1.1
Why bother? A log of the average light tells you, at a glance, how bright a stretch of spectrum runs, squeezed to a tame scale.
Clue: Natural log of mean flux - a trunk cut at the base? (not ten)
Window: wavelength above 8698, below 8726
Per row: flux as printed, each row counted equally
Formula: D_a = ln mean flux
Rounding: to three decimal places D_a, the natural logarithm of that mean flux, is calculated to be 3.644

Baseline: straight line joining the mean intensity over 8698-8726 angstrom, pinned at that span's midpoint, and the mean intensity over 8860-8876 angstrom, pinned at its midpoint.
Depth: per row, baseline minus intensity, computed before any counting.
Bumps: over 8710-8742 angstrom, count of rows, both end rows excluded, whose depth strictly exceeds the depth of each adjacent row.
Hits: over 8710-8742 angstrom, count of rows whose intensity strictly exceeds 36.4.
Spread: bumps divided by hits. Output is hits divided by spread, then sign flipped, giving -64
